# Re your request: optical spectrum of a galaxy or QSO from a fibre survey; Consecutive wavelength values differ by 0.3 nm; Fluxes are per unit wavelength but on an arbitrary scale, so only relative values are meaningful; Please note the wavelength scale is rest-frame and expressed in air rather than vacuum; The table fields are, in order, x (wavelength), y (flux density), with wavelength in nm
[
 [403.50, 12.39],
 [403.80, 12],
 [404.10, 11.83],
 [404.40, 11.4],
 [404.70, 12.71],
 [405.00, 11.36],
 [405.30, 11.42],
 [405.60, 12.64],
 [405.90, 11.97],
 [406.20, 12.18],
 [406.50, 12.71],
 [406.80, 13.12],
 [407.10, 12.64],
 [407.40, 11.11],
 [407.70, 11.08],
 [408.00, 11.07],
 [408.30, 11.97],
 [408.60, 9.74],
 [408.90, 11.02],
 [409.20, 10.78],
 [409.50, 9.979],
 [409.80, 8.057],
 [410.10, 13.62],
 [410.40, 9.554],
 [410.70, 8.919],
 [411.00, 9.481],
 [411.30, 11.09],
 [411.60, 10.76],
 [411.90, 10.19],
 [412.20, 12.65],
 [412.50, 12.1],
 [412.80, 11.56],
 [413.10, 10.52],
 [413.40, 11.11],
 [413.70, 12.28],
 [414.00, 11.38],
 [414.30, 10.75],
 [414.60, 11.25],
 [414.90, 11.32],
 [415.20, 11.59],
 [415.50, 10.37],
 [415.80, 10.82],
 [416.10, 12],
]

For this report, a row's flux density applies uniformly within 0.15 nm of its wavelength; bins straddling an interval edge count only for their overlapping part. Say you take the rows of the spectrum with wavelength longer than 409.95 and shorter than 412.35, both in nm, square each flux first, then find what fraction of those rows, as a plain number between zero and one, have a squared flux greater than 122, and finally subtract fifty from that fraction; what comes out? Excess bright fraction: -49.6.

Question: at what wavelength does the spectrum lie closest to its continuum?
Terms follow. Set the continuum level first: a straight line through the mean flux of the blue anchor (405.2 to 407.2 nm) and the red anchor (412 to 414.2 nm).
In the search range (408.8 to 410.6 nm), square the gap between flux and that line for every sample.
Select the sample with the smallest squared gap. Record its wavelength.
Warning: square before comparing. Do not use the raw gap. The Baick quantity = 408.90 nm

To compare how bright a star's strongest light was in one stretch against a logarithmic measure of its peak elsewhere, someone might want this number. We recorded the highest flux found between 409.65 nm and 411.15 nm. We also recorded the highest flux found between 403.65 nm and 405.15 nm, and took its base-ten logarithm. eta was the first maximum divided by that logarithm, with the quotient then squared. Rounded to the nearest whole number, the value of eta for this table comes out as 152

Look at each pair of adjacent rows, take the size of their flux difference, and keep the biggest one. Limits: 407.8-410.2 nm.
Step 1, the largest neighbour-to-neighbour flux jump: 5.6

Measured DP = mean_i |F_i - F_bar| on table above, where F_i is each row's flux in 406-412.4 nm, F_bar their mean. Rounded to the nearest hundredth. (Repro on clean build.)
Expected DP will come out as 1.13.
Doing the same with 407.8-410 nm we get 0.96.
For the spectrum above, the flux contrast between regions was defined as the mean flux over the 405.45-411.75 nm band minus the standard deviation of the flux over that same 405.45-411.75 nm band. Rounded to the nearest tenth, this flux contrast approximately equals 9.7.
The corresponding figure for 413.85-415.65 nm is 10.7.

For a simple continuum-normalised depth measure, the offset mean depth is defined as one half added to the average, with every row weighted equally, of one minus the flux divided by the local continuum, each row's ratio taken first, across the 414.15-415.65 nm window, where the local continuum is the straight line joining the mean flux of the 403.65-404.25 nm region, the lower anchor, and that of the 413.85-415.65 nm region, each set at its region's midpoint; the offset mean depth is 0.504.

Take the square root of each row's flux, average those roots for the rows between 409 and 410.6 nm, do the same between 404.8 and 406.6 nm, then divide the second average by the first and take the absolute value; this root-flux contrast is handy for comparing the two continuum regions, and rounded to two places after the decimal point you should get 1.08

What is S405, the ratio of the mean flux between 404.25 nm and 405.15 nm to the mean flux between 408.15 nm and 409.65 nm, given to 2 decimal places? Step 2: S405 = 1.11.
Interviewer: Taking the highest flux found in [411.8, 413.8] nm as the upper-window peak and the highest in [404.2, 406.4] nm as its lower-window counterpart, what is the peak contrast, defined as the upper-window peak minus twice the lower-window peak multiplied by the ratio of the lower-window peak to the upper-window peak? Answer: -12.9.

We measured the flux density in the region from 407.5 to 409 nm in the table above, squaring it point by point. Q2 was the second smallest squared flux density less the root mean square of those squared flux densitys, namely -1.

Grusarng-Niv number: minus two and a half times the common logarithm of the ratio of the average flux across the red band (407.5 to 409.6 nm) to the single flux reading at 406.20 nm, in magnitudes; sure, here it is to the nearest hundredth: 0.13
